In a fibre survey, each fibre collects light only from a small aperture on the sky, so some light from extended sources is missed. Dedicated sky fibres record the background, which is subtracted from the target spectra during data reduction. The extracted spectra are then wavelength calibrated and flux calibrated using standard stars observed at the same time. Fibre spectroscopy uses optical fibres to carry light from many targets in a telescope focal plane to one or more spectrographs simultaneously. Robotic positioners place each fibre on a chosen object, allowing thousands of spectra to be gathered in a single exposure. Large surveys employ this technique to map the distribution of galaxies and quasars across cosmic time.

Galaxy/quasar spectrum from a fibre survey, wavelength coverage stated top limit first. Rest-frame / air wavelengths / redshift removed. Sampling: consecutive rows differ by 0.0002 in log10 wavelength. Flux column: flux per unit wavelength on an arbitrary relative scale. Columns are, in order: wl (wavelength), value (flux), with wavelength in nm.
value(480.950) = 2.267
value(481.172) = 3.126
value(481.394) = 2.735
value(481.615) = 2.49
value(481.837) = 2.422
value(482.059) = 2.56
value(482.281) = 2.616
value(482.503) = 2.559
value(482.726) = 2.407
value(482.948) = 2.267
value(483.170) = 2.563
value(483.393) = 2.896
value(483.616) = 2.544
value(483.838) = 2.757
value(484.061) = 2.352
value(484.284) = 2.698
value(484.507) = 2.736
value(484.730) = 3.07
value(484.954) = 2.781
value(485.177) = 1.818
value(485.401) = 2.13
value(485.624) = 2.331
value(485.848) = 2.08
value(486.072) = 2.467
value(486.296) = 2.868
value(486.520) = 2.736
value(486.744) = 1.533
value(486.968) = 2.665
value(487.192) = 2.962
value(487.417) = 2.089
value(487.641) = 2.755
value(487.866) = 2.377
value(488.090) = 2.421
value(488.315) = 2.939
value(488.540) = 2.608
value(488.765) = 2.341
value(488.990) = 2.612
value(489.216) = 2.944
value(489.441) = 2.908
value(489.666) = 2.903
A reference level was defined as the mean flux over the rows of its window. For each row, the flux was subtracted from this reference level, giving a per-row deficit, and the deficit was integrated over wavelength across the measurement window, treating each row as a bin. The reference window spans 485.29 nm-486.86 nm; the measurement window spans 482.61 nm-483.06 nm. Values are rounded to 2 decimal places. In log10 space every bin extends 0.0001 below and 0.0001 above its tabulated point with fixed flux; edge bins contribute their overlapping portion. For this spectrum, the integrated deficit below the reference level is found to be -0.01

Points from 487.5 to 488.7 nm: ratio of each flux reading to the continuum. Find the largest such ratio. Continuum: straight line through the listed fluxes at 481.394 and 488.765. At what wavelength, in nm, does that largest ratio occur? 488.315 nm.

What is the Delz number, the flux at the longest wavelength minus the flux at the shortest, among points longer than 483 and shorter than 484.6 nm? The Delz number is 0.2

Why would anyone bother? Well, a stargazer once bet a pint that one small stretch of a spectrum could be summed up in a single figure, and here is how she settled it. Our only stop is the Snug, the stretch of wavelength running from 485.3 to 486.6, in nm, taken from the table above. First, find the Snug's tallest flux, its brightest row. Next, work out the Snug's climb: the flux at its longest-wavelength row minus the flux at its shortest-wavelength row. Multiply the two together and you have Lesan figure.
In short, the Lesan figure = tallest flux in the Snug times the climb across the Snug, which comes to 1.7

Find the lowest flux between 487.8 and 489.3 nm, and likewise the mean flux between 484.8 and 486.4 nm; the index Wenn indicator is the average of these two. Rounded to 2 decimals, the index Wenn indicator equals 2.35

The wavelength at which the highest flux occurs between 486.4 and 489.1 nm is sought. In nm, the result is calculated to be 487.192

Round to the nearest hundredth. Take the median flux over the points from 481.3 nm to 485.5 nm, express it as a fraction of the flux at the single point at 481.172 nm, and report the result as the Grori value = 0.82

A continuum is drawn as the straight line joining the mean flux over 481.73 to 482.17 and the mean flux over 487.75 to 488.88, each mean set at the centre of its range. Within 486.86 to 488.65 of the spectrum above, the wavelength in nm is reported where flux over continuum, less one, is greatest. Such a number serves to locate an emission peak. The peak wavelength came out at 487.192 nm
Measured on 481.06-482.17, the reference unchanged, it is 481.172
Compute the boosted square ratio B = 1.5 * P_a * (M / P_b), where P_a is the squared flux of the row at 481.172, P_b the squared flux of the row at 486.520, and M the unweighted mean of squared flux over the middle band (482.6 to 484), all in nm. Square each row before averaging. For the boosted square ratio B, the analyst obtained 13.0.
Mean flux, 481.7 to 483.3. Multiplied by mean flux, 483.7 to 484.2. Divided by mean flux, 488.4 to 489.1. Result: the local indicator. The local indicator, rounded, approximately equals 2.5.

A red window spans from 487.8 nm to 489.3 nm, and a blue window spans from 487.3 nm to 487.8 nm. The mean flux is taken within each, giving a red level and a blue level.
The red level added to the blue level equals 5.03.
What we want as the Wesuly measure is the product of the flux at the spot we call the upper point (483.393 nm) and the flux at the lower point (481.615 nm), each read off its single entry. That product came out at 7.2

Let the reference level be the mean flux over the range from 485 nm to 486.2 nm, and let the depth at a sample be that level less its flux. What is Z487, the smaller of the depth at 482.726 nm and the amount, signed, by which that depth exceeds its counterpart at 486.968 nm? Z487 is -0.2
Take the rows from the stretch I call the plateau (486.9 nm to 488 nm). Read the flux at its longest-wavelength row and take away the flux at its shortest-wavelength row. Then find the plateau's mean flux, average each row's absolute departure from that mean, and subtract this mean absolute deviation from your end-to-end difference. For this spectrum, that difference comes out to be -0.56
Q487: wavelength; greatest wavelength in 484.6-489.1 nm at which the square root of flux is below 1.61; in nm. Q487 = 488.765 nm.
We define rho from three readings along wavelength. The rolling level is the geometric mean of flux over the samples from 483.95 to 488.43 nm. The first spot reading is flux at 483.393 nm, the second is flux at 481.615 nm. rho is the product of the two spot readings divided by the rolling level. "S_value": 2.9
